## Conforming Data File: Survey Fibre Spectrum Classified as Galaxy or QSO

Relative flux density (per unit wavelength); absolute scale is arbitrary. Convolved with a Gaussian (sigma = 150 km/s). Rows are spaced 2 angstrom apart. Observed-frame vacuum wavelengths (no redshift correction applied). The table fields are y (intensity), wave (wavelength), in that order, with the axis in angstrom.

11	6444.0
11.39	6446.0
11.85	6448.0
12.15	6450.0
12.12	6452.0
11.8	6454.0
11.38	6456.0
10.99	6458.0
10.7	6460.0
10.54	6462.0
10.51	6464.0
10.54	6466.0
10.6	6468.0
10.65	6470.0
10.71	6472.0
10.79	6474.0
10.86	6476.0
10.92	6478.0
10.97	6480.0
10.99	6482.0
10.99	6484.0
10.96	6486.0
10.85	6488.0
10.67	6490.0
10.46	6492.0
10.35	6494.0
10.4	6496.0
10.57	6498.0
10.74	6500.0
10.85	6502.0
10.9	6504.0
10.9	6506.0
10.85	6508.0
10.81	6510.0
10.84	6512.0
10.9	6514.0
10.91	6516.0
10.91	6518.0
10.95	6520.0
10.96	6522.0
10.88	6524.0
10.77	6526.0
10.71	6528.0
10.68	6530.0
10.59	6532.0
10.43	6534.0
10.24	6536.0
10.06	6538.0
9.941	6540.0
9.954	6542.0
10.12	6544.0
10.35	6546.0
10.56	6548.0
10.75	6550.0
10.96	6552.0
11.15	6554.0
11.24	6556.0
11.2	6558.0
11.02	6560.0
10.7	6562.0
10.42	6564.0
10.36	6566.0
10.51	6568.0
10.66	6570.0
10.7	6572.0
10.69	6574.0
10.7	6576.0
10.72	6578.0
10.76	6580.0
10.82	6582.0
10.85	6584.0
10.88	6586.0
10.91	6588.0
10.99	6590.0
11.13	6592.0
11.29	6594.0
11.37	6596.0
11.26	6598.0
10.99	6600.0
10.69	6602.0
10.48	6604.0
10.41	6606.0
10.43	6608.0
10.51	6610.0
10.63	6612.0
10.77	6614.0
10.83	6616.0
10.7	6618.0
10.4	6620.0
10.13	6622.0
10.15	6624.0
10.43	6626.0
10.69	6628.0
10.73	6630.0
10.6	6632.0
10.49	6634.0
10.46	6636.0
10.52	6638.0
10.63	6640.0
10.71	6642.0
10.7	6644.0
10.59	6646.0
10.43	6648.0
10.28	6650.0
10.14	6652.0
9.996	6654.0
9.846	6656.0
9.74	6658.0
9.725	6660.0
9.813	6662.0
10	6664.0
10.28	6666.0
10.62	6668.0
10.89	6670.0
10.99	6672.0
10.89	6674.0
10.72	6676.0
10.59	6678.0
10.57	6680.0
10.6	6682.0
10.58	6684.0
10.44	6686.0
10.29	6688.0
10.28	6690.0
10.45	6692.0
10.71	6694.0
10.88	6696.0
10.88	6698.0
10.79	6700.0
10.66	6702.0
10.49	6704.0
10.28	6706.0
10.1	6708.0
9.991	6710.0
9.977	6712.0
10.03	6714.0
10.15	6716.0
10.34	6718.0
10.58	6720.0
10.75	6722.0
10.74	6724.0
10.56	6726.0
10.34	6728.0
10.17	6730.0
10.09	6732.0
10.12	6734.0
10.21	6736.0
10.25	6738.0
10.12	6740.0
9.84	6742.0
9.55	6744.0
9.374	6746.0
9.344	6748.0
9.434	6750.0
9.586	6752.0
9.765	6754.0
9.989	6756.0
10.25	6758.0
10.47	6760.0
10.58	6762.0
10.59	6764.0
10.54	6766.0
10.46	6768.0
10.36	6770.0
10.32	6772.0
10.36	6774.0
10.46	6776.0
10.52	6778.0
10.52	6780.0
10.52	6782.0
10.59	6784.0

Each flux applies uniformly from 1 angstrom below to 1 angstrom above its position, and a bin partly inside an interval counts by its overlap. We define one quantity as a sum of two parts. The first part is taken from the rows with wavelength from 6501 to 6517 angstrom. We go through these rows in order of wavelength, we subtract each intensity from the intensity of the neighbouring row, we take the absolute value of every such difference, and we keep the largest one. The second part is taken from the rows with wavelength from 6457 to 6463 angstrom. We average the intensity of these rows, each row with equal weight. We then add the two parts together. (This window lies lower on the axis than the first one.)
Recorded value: 10.8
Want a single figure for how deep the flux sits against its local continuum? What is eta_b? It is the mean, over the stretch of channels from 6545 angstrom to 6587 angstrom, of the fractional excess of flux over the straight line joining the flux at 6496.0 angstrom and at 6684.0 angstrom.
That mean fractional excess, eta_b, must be 0.03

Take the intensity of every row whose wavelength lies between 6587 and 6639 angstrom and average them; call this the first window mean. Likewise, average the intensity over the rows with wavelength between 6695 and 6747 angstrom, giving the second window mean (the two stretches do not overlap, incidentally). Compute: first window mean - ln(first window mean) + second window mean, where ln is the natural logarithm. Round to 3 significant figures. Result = 18.6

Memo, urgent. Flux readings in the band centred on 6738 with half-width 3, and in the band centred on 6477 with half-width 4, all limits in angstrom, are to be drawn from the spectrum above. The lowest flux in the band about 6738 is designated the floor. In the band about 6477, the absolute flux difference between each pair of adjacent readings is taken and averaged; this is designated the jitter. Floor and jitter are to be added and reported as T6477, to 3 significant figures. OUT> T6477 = 10.2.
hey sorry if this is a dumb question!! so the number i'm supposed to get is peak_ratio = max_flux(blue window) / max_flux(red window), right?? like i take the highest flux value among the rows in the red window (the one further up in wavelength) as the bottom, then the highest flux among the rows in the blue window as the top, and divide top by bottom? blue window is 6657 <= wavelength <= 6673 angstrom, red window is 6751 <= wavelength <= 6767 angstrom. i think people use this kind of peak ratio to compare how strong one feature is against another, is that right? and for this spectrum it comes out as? 1.04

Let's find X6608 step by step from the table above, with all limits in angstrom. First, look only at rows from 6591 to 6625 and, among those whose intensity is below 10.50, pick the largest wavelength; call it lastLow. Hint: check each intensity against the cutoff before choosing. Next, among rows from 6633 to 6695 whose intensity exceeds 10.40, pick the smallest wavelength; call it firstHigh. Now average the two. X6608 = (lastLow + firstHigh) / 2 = 6629 angstrom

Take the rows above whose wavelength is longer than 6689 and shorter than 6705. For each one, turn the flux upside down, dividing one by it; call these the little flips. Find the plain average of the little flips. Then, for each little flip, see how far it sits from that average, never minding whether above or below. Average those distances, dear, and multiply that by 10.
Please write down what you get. 0.016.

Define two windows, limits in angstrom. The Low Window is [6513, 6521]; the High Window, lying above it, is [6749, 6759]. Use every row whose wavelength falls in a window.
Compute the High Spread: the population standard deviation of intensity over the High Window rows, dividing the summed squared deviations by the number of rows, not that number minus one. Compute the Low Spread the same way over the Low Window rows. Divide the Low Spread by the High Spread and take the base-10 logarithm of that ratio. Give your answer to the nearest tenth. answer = -1.2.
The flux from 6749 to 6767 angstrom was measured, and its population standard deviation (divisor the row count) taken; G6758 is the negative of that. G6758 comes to -0.43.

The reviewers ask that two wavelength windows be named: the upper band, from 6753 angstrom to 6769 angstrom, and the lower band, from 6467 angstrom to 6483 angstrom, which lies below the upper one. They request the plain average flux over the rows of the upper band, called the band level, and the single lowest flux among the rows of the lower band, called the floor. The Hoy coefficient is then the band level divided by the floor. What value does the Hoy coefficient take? 0.97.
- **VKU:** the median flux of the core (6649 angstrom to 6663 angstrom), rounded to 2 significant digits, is 9.8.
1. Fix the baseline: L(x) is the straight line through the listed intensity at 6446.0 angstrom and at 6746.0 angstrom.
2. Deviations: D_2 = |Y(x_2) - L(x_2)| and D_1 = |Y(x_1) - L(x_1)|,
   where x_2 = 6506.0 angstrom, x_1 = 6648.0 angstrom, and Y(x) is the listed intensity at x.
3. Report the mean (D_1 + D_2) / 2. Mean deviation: 0.24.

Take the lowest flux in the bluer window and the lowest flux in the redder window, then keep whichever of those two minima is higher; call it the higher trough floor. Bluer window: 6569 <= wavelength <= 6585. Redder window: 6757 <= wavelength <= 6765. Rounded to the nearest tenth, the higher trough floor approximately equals 10.7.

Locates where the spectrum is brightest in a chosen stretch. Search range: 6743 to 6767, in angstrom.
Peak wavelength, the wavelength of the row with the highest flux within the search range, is 6764.0 angstrom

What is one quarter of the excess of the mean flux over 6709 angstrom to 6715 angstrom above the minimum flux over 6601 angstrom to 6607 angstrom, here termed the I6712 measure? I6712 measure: -0.10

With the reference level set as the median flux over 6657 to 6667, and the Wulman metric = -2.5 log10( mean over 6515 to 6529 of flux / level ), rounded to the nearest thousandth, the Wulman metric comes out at -0.111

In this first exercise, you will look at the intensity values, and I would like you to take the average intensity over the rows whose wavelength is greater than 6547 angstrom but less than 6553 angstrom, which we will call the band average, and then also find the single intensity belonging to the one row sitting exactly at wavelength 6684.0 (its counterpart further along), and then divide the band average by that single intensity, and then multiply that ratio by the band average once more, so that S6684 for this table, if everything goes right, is 10.9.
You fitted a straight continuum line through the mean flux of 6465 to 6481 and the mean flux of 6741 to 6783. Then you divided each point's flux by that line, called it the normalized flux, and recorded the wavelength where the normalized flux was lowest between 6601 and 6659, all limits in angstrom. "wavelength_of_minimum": 6658.0 angstrom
